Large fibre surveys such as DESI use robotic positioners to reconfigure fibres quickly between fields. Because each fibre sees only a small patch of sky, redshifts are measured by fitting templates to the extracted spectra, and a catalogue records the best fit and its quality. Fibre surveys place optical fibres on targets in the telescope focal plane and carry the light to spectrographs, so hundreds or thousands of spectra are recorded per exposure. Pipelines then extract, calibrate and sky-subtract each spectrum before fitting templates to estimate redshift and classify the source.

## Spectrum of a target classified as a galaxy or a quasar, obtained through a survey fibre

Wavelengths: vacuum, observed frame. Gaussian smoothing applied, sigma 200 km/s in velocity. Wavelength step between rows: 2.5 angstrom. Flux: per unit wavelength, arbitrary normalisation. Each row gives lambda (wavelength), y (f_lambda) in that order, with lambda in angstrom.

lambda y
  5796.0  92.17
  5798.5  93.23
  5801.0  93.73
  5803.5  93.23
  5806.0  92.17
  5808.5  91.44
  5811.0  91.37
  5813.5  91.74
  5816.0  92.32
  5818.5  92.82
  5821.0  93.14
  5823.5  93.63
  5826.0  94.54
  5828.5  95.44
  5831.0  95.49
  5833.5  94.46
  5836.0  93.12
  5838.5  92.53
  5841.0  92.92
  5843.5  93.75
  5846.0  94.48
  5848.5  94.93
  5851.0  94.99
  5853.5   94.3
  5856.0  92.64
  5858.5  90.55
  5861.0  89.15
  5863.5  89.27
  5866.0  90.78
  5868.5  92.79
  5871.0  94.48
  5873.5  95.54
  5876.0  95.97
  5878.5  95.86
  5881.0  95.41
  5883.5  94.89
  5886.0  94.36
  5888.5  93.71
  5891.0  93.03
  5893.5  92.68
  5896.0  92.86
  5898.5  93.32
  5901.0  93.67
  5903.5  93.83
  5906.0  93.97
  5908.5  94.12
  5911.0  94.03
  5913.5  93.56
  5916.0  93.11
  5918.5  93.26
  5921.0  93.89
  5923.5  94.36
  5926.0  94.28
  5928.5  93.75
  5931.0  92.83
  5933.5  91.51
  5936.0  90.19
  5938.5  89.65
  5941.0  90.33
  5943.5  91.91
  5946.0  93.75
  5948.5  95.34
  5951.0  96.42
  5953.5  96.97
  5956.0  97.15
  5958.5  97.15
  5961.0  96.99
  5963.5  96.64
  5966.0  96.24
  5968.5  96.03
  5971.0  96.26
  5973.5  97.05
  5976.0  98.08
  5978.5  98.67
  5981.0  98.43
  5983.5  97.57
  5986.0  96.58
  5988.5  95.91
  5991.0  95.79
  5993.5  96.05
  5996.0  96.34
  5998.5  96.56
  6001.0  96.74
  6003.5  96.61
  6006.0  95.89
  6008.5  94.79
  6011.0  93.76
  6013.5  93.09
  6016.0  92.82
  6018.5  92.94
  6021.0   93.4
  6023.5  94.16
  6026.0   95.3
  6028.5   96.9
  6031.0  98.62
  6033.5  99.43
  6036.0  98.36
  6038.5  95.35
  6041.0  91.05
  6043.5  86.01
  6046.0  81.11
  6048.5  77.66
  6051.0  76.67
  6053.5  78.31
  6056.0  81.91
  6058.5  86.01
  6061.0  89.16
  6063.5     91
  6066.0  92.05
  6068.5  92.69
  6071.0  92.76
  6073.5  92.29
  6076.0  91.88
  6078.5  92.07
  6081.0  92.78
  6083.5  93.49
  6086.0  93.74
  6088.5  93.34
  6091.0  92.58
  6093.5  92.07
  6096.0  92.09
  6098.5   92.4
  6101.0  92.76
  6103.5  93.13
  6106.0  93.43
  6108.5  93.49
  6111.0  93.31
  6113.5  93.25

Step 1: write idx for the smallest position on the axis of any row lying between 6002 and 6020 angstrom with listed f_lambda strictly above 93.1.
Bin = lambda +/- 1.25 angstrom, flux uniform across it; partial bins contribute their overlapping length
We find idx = 6003.5 angstrom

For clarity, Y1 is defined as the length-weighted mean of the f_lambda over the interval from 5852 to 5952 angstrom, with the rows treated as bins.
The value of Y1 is 93.2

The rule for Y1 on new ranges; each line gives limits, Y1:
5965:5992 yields 97.0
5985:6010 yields 96.1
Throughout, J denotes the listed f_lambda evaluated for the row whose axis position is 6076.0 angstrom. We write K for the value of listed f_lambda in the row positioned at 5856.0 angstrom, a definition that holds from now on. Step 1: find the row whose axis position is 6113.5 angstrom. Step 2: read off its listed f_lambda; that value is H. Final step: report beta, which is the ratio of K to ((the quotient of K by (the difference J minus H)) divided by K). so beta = -127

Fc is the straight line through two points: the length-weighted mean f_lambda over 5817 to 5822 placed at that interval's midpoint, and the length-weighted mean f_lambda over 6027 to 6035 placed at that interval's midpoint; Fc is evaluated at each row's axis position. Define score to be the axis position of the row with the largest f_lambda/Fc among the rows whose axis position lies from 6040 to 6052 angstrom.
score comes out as 6041.0 angstrom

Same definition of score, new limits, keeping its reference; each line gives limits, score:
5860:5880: 5876.0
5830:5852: 5831.0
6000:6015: 6001.0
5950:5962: 5956.0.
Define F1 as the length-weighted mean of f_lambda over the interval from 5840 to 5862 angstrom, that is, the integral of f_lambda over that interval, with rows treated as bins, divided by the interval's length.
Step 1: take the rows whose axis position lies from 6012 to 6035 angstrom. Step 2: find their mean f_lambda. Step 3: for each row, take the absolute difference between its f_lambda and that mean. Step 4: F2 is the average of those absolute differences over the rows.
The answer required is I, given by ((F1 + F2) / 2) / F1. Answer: 0.511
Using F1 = 93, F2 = 2.11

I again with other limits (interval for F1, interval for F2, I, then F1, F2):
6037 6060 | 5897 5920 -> 0.502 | 84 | 0.30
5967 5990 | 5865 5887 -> 0.506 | 97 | 1.21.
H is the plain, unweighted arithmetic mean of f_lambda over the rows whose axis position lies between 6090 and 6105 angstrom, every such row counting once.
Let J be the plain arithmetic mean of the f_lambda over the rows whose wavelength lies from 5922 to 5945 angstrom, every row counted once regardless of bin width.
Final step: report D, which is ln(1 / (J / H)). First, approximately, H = 92.5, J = 92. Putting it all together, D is 0.0045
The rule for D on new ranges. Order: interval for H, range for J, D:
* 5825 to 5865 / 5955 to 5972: -0.0353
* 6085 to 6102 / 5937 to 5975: -0.0264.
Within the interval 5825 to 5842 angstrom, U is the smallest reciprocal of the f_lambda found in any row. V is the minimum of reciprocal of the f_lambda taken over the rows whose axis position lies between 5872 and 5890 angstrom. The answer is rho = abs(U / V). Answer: 1.01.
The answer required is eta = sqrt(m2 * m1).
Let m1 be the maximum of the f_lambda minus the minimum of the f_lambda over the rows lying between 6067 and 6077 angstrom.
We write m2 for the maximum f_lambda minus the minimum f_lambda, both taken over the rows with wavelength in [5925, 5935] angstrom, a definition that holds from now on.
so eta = 1.6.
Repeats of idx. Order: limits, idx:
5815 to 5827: 5821.0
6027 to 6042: 6028.5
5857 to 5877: 5871.0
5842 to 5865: 5843.5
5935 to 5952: 5946.0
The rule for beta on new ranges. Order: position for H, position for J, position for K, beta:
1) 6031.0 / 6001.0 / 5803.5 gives -175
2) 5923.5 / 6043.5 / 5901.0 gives -782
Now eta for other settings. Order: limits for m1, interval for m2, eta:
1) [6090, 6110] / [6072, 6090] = 1.6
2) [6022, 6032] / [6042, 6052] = 6.5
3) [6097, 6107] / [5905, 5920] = 1.0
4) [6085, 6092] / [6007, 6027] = 1.7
